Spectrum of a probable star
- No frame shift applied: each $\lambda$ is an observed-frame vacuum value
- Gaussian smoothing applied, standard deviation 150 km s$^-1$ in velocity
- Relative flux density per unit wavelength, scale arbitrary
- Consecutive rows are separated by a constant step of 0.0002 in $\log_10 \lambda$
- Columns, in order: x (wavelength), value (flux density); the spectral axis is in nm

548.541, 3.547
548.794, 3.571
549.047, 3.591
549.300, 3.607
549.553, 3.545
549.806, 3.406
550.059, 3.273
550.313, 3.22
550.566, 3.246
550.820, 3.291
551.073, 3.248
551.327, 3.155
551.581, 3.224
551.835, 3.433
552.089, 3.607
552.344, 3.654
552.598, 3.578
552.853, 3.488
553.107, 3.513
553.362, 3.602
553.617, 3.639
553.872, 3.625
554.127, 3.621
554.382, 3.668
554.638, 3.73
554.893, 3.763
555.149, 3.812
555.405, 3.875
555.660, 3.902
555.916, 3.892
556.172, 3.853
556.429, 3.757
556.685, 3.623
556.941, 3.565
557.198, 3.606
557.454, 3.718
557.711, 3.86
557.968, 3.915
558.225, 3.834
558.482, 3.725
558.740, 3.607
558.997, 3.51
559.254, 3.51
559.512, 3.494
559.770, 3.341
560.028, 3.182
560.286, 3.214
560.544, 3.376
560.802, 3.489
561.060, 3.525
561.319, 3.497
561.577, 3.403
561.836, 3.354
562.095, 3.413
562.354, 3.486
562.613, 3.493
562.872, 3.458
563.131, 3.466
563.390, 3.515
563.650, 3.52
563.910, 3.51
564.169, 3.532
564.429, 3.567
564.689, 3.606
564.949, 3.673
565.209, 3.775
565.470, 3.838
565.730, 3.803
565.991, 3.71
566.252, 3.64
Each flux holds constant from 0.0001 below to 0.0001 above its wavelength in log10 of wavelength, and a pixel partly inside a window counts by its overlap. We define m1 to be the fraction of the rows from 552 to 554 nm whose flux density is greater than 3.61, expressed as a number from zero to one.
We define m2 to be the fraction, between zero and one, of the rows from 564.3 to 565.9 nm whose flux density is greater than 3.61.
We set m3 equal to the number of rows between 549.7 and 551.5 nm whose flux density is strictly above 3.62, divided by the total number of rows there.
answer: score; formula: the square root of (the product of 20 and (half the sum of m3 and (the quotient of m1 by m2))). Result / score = 2.4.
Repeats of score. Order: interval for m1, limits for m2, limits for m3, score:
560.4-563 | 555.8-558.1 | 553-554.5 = 2.6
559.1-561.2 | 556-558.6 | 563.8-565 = 1.4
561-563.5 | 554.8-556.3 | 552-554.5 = 2.2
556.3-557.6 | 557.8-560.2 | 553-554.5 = 5.0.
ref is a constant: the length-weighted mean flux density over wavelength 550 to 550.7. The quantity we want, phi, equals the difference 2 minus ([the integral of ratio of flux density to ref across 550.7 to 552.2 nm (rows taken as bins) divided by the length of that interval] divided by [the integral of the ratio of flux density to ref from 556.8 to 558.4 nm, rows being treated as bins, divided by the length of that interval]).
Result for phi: 1.11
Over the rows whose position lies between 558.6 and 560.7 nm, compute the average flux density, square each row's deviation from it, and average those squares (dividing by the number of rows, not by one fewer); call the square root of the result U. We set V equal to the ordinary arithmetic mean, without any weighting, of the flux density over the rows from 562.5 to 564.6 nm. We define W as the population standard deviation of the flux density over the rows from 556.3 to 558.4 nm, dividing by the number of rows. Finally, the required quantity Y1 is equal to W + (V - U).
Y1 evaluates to 3.49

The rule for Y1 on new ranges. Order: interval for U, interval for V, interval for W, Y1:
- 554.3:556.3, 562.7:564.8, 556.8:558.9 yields 3.57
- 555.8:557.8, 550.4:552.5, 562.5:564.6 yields 3.27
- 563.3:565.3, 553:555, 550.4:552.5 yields 3.73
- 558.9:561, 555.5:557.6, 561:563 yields 3.67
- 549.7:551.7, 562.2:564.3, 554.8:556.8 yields 3.52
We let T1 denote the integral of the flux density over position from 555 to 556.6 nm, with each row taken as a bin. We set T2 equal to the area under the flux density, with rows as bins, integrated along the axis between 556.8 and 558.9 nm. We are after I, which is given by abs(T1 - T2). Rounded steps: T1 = 6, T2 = 7.8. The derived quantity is 2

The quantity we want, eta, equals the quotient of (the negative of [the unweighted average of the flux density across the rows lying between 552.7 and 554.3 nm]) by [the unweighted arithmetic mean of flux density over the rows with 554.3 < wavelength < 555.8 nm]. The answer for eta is -0.94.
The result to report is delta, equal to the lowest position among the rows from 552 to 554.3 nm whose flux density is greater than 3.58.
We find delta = 552.089 nm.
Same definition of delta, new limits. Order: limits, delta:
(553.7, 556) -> 553.872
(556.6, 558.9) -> 556.685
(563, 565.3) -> 564.689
